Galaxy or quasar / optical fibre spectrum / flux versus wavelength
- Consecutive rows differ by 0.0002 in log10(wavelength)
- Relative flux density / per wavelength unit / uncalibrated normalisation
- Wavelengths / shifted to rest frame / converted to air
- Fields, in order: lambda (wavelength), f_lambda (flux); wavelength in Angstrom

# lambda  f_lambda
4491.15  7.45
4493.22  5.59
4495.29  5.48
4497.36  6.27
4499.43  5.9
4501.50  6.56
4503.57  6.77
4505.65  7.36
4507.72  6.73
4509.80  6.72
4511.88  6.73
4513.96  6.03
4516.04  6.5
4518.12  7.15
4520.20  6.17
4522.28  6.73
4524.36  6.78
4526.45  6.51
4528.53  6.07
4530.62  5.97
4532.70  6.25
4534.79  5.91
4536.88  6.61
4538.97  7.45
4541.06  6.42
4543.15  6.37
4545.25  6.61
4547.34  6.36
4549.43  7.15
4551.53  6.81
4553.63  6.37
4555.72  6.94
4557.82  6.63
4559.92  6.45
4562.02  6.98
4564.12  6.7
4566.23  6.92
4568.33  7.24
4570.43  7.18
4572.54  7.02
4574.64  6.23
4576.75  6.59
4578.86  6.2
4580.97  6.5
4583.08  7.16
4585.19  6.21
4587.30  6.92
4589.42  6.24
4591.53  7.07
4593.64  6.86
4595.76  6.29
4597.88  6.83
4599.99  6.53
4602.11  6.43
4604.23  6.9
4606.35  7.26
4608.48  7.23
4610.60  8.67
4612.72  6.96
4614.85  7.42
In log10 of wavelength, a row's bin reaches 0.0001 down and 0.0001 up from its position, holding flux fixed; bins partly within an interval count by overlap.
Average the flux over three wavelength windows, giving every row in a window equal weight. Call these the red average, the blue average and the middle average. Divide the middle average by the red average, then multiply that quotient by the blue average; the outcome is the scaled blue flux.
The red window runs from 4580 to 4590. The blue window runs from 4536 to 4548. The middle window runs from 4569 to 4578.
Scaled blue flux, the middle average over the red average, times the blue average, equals 6.8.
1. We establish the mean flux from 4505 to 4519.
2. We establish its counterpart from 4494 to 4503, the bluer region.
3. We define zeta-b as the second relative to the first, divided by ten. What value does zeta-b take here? 0.090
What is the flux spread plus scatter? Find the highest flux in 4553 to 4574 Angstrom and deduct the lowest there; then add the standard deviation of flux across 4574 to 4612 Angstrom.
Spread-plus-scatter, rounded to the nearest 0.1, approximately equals 1.5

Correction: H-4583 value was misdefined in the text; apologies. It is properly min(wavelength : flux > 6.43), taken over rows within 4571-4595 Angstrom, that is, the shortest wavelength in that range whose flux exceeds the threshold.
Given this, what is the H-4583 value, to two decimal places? 4572.54 Angstrom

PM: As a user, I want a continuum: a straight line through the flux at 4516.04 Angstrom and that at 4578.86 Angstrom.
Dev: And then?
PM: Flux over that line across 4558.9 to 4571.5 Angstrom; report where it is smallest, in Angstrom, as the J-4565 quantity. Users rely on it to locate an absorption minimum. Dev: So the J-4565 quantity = 4559.92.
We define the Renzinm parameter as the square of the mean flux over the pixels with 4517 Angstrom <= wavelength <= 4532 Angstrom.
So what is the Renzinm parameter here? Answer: 42.0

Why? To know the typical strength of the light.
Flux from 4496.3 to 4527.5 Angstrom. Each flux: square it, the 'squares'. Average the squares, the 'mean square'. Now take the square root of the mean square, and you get 6.60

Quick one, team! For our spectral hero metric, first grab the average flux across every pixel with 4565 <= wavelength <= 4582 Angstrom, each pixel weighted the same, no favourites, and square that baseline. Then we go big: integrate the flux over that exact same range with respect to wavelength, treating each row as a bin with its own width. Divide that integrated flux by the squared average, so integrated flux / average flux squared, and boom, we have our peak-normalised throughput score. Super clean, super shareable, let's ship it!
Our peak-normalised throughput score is 2.5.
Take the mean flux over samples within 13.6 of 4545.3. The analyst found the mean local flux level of 6.61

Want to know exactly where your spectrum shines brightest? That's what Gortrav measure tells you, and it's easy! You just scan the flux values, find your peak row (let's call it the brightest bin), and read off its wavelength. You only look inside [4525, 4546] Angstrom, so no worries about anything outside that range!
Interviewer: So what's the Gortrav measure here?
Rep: 4538.97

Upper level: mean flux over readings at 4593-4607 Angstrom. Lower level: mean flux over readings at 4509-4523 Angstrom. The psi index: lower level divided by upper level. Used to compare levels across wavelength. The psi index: 0.98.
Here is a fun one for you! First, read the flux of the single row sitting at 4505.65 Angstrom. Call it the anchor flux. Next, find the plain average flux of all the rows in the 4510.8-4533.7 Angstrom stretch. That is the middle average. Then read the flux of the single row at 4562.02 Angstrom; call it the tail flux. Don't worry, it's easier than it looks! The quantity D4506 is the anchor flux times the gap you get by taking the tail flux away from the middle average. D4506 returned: -4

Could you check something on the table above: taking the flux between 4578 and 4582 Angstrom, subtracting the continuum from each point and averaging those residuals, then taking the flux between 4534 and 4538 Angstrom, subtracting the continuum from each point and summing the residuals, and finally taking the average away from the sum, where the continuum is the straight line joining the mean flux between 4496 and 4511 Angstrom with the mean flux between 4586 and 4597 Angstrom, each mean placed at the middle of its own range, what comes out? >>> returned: -0.4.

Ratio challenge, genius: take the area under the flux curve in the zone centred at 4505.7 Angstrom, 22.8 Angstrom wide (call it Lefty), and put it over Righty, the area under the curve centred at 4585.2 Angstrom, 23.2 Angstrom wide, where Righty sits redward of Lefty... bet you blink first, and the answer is 0.97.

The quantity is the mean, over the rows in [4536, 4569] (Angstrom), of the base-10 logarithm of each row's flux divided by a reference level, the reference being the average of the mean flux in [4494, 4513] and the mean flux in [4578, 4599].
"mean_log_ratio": 0.012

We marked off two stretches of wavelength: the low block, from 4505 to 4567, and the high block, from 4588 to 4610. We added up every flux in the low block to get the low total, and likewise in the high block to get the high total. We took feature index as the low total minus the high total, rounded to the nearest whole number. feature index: 131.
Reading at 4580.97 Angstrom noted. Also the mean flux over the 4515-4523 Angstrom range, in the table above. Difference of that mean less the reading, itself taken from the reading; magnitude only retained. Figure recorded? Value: 6.36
